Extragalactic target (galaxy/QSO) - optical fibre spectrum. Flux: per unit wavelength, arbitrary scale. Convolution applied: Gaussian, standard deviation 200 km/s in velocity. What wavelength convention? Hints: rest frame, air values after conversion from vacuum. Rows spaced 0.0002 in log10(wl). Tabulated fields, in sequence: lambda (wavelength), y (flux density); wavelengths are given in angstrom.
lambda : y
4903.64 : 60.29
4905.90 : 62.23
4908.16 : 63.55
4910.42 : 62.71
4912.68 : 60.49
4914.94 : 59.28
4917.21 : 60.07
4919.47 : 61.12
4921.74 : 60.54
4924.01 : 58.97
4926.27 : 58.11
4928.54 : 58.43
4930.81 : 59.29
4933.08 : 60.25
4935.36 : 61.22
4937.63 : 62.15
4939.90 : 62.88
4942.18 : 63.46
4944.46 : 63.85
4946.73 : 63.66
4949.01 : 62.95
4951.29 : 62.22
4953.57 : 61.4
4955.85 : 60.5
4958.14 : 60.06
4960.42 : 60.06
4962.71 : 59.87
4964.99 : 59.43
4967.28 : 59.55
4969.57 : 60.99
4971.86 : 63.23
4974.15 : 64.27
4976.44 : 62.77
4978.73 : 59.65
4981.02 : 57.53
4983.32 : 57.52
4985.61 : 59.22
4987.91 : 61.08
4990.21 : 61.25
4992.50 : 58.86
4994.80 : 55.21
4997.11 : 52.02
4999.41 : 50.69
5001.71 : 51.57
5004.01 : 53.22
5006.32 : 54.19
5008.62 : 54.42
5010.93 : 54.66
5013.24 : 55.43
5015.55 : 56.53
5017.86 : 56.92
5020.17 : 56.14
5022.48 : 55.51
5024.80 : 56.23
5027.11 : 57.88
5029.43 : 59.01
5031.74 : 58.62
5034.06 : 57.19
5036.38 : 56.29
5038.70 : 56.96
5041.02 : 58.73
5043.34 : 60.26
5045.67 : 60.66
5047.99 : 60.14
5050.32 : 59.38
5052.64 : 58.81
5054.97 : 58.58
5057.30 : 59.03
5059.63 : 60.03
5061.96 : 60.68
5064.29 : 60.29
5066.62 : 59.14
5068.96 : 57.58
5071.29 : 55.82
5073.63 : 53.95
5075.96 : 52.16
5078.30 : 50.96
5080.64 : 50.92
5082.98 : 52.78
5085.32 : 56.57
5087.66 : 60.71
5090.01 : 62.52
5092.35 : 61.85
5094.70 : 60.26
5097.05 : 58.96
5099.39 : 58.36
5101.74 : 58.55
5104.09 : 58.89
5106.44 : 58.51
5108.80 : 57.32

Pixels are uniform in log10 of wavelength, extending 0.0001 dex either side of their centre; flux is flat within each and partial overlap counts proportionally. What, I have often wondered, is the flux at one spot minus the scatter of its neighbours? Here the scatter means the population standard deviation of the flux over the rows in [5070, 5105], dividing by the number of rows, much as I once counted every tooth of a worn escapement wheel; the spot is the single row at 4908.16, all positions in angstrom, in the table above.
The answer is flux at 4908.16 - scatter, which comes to 60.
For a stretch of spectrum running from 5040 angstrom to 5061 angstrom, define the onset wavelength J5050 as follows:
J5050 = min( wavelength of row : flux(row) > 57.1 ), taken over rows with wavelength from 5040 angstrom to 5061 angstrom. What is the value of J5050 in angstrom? 5041.02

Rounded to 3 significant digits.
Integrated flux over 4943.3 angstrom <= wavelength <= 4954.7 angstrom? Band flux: 716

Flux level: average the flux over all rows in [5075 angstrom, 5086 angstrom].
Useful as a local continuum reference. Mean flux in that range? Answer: 53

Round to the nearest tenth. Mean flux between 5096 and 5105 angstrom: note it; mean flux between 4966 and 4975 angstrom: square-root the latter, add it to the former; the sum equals 66.6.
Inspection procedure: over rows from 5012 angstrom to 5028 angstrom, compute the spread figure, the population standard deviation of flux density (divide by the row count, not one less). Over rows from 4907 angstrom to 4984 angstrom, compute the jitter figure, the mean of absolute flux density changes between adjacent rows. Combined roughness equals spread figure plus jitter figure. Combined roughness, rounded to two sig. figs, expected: 1.7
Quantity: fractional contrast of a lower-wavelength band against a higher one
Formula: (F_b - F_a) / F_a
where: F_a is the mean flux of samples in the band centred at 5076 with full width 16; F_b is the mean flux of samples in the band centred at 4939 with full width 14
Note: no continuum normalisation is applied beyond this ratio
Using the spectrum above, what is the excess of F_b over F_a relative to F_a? 0.17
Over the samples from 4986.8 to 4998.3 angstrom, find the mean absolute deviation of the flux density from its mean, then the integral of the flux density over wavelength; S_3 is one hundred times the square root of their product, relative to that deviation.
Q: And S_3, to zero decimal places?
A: 1427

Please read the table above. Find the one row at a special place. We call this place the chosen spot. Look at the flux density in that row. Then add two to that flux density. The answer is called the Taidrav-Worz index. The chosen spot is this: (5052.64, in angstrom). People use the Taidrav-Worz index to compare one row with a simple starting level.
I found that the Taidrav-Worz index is 60.8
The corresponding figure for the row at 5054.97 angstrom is 60.6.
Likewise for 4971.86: 65.2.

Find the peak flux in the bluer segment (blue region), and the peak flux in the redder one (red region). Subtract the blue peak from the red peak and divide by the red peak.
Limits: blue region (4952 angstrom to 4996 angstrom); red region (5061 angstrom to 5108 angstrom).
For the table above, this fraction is -0.028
